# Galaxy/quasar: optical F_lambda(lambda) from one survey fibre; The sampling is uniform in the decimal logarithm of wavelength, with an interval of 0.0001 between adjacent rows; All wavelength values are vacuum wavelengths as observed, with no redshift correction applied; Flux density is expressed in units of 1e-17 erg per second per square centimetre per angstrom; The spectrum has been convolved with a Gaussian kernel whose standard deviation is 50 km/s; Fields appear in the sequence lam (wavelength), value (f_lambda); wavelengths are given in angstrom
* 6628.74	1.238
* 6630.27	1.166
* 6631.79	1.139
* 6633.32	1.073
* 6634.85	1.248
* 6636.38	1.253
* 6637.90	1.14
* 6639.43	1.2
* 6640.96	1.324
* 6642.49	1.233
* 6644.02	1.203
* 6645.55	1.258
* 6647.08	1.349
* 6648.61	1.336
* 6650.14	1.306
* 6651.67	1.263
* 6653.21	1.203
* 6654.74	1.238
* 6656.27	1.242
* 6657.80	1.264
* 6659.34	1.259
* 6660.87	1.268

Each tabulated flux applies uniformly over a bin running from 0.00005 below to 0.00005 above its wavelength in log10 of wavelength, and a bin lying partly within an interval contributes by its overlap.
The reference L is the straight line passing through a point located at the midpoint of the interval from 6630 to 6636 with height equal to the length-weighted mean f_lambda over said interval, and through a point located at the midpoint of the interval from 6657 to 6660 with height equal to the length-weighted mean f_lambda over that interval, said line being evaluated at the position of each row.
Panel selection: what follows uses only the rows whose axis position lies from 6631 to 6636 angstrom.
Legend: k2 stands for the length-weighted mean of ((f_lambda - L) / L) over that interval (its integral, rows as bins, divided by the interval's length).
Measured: 0.00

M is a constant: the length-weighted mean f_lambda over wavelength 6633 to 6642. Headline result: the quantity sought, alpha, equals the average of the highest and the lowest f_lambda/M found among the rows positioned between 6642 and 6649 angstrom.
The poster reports 1.05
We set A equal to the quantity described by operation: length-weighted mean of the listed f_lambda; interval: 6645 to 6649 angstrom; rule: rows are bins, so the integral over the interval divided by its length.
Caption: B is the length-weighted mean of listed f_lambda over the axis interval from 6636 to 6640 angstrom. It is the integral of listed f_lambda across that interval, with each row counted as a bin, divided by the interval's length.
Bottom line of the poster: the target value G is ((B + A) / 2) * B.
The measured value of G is 1.50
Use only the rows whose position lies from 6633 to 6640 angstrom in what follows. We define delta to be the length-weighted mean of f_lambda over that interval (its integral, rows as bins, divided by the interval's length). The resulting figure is 1.19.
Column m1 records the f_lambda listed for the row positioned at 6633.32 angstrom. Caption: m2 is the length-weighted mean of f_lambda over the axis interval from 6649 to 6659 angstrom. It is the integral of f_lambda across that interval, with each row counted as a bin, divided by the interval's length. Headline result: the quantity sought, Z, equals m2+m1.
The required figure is 2.33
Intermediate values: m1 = 1.073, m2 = 1.26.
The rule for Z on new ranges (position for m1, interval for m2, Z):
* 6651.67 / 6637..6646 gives 2.49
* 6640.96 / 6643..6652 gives 2.61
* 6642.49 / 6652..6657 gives 2.46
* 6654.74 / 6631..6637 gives 2.41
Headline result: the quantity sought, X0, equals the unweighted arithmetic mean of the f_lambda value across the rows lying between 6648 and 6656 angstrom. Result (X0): 1.27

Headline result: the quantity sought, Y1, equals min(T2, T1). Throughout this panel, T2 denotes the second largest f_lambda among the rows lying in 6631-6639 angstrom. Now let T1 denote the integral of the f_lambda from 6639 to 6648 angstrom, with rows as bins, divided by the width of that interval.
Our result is 1.25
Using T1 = 1.26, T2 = 1.248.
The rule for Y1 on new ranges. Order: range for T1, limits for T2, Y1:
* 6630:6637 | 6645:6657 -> 1.17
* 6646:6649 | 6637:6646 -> 1.26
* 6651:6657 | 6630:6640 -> 1.24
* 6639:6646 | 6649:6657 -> 1.24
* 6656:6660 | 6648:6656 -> 1.26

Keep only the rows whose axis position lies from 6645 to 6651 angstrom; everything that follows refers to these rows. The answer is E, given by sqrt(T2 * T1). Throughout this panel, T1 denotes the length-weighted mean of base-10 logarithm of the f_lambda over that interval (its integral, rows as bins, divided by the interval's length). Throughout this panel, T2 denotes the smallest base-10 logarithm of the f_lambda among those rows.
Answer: 0.109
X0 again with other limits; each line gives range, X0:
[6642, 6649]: 1.28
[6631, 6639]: 1.17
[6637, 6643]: 1.22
